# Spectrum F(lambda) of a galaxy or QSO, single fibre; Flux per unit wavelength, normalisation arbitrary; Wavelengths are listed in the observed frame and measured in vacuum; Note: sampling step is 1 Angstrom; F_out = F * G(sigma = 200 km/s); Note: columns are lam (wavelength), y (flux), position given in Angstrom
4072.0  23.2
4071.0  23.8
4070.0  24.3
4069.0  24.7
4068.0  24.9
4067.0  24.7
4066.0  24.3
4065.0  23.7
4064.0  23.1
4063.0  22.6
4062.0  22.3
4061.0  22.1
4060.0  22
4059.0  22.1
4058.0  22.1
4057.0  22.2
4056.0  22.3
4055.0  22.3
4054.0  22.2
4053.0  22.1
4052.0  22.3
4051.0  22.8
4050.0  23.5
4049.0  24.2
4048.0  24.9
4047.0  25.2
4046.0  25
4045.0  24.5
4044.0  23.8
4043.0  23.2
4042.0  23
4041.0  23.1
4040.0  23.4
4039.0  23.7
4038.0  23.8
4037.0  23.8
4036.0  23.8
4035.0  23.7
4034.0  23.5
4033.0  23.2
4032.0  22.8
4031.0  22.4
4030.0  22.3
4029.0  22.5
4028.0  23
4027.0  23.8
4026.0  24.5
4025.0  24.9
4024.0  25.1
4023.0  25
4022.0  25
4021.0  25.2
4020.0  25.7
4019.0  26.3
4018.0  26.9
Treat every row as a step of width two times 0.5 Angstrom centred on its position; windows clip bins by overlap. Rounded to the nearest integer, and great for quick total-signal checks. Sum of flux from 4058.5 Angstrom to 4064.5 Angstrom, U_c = 134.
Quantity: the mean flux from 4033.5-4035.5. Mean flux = 23.6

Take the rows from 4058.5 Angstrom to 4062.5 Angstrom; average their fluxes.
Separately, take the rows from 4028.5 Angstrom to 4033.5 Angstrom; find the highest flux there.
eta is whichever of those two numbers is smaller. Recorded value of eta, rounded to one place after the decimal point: 22.1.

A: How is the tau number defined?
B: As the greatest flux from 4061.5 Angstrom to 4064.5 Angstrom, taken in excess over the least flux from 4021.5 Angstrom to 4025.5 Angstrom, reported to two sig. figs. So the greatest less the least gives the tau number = -1.8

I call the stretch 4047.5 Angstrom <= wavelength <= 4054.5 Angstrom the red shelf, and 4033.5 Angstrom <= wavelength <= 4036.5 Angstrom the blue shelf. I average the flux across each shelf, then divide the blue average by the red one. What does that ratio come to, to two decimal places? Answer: 1.02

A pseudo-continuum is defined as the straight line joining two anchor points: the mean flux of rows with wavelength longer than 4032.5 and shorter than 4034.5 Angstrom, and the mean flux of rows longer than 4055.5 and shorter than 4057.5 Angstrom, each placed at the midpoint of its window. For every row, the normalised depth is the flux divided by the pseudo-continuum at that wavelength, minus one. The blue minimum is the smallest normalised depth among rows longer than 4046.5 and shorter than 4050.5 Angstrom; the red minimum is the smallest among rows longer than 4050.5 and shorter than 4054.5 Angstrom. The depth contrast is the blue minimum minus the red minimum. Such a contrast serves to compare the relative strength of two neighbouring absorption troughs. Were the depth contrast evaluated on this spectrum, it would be 0.056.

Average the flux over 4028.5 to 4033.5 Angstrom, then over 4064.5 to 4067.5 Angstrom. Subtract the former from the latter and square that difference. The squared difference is 2.5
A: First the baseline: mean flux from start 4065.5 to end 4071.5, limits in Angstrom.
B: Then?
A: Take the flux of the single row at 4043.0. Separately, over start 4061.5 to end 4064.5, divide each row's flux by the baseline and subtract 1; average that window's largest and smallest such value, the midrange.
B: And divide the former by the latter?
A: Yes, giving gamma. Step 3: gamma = -324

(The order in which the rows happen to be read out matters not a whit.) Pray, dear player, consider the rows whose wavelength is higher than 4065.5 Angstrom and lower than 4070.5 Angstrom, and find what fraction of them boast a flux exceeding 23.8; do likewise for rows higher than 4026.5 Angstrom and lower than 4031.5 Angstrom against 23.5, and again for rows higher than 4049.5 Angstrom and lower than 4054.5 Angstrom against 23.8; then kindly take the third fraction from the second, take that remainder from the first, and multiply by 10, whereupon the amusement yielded 8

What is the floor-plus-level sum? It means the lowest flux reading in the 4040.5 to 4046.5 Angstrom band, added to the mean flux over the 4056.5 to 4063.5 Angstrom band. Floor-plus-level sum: 45.2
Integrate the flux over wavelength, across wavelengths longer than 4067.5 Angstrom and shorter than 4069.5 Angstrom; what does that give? 49.6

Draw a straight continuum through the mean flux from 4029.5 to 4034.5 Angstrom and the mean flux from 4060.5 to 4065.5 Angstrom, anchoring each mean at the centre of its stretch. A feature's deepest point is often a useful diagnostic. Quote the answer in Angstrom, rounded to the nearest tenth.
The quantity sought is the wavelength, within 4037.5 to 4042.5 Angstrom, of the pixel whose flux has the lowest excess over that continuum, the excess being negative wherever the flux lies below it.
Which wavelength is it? 4042.0 Angstrom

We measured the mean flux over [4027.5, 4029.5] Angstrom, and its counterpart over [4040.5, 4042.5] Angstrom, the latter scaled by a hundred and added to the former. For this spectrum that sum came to 2328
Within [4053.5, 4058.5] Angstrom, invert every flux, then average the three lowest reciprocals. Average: 0.045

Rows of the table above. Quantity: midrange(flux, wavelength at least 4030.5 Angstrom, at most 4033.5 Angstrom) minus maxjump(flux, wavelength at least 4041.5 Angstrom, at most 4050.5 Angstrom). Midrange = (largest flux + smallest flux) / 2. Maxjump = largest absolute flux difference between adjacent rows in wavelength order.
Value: 22.1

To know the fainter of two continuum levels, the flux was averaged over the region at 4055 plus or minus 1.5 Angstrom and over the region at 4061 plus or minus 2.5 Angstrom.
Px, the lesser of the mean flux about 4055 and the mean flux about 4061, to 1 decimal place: 22.2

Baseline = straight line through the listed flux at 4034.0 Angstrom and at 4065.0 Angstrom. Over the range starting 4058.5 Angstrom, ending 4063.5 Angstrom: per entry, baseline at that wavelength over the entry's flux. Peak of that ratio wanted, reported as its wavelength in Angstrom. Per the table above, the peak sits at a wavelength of 4060.0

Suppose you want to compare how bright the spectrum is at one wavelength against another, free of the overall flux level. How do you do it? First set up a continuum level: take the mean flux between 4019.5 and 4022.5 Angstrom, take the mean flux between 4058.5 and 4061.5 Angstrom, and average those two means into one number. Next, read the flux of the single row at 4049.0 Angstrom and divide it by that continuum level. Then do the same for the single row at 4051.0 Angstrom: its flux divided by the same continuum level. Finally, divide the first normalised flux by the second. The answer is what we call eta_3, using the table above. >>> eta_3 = 1.06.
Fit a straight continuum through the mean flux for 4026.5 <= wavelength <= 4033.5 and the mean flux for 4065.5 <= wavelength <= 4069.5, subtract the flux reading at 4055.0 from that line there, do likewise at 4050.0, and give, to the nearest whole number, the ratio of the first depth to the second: 6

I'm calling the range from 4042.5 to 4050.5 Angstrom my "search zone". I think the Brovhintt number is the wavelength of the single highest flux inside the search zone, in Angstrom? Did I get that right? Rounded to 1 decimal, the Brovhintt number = 4047.0 Angstrom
